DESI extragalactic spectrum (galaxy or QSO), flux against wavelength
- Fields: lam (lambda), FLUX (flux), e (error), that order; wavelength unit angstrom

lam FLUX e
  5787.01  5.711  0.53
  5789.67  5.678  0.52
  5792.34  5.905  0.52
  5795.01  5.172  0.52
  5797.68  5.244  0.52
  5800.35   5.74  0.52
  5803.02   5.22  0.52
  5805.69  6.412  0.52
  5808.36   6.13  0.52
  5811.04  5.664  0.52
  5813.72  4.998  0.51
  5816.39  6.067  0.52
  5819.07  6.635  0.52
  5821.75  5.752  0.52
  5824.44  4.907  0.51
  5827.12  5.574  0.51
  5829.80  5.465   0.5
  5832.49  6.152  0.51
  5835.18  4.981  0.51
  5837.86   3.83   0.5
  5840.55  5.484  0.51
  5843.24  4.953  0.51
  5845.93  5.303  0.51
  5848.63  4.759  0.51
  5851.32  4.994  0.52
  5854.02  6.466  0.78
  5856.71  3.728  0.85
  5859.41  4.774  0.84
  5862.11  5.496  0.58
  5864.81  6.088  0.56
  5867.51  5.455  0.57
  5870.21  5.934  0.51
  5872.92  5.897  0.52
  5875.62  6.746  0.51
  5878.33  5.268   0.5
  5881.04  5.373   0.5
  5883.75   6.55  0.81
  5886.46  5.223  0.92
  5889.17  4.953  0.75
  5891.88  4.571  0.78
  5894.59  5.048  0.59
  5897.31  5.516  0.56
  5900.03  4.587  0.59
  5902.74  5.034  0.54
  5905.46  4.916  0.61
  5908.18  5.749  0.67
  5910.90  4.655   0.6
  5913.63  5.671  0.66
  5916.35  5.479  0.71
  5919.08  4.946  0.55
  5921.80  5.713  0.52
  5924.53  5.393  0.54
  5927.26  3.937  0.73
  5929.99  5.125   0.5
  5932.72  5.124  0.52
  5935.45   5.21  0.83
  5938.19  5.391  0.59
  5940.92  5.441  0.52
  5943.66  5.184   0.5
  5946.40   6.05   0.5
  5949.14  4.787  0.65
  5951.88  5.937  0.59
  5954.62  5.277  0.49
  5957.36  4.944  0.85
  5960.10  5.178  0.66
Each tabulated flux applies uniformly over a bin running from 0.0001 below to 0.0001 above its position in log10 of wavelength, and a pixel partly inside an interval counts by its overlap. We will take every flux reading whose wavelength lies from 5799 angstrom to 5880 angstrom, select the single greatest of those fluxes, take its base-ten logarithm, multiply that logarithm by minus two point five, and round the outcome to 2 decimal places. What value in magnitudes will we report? -2.07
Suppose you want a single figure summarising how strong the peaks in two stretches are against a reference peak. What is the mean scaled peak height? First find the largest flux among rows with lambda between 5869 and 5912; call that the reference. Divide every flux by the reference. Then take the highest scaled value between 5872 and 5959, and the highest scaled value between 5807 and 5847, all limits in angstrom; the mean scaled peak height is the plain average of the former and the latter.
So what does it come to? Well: 0.992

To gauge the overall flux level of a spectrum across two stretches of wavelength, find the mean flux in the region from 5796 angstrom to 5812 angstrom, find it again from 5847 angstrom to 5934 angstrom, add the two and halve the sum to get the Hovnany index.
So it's 5.51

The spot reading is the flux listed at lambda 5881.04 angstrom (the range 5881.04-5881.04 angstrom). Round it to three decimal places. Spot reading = 5.373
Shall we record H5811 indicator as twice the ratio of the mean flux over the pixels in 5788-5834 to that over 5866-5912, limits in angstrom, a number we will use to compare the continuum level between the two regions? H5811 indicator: 2.11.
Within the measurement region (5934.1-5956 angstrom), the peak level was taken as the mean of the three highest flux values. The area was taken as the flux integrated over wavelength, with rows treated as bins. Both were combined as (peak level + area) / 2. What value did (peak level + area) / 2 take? 62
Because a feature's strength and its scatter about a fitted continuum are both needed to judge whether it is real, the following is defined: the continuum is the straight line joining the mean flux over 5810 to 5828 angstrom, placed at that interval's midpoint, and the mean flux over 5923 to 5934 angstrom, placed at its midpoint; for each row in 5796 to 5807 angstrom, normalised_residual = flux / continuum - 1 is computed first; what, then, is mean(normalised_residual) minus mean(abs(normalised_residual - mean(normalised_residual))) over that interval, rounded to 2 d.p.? -0.10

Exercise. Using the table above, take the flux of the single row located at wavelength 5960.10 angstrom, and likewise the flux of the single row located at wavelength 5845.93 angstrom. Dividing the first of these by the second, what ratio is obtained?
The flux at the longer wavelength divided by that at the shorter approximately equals 0.98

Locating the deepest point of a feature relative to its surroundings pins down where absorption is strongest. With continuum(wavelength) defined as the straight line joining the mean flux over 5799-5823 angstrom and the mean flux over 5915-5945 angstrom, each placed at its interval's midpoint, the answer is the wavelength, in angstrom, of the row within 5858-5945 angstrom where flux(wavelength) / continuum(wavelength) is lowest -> 5927.26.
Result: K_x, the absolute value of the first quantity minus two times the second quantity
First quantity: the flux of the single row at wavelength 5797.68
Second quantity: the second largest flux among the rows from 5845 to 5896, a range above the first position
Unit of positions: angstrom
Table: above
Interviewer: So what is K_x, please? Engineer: 7.9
